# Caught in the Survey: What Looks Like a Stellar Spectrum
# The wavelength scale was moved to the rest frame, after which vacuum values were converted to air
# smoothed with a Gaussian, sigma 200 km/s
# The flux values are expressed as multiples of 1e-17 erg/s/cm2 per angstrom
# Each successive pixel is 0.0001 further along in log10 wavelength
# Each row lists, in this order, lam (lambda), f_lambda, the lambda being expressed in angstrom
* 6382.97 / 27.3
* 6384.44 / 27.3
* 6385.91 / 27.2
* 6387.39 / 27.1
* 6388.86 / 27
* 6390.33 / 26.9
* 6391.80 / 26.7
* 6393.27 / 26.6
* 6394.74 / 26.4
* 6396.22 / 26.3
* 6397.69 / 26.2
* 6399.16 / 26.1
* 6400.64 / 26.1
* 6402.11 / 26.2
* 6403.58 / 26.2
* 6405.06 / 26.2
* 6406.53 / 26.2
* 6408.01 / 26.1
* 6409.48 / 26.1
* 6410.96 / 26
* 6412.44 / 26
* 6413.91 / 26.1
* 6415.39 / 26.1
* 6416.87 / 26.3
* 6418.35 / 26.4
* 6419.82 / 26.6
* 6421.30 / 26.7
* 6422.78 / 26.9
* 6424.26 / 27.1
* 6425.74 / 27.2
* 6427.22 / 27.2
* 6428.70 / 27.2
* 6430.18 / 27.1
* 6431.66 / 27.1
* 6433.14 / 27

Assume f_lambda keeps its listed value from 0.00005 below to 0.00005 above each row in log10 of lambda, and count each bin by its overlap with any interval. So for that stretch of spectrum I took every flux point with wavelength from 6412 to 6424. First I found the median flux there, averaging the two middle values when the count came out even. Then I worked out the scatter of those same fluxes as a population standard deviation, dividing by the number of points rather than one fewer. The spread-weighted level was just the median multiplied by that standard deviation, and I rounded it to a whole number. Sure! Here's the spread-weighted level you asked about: 8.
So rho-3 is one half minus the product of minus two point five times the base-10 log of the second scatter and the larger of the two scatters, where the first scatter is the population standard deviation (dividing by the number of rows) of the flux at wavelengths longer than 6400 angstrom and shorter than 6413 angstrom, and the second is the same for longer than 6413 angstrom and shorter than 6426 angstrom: 0.10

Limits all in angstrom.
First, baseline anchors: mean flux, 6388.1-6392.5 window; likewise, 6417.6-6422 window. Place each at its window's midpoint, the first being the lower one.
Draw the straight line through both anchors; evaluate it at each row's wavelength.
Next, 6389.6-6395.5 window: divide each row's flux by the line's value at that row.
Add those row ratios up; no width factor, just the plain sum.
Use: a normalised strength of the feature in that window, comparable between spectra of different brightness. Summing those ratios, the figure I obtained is 3.97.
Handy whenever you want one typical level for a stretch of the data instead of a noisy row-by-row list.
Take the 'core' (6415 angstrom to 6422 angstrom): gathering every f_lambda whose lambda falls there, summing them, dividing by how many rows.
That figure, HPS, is 26.4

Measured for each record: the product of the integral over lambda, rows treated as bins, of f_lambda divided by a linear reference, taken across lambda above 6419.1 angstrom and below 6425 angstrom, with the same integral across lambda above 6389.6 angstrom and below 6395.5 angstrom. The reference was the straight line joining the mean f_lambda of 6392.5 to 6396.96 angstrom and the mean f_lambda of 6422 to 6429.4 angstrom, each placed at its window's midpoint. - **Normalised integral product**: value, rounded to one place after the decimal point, 34.9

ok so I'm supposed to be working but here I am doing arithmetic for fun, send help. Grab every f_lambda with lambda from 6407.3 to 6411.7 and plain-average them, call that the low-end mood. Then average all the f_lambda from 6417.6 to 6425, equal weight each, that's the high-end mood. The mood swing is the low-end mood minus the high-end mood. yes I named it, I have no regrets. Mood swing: -0.7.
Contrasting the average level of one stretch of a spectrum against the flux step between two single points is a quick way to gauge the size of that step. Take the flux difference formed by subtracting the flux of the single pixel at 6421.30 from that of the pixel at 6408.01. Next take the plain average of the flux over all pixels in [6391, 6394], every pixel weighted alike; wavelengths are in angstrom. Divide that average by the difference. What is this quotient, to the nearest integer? -44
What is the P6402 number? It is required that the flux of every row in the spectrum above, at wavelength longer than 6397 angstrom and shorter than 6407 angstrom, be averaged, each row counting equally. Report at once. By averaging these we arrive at 26.2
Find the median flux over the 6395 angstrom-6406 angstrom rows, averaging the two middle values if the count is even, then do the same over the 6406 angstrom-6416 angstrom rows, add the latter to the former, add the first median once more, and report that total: 78.5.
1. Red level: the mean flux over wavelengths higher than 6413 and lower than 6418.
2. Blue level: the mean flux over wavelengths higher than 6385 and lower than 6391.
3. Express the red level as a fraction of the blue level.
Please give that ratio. 0.97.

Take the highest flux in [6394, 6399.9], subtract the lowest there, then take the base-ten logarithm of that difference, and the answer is -0.52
